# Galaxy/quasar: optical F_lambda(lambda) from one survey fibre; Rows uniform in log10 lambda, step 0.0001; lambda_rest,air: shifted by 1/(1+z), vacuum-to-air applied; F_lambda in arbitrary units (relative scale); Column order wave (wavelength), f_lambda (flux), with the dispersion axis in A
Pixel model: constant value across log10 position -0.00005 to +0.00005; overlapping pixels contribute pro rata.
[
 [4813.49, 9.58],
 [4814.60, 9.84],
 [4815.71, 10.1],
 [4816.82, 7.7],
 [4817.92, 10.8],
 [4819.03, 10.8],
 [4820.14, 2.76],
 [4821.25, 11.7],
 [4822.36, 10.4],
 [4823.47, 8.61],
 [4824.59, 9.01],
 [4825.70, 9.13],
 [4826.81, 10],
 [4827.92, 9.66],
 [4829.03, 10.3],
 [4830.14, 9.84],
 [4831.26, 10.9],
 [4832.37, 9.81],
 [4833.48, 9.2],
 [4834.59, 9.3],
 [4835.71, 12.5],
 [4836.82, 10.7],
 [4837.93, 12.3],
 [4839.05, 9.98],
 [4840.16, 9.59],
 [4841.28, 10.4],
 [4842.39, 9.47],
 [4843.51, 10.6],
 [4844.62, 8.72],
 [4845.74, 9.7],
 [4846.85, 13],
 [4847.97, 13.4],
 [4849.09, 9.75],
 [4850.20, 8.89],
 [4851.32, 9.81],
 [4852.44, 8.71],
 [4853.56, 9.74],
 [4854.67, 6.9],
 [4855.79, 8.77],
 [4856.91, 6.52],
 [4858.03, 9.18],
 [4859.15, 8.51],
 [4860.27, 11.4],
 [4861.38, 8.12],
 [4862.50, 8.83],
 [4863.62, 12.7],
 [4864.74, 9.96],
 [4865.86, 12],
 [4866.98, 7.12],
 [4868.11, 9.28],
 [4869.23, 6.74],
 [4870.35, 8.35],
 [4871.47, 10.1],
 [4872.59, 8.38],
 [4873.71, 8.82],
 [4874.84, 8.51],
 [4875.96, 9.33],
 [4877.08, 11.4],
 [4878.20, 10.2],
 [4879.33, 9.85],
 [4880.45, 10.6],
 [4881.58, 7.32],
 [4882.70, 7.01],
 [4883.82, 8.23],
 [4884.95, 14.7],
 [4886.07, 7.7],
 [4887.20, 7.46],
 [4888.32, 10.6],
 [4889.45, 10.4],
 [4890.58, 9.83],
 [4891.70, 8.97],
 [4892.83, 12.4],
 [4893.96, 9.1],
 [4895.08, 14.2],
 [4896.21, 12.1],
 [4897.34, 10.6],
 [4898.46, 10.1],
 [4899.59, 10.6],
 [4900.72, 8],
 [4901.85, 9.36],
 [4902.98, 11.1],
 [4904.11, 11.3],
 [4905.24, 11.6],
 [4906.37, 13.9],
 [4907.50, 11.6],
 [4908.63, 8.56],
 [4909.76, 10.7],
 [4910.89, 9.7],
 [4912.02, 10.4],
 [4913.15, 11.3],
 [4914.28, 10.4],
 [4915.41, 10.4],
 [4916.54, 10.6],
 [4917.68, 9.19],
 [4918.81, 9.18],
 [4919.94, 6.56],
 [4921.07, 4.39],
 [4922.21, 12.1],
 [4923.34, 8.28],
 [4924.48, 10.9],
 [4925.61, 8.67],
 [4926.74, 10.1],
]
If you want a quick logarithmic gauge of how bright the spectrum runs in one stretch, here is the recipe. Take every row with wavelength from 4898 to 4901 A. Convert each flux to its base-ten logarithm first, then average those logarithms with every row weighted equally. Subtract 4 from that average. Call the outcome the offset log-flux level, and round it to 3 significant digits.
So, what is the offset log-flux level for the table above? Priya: -3.02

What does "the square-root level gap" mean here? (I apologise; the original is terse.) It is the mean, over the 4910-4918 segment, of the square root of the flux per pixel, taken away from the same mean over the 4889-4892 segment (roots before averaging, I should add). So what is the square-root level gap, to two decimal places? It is -0.09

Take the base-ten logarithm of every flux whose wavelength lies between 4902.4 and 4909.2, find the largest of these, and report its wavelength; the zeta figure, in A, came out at 4906.37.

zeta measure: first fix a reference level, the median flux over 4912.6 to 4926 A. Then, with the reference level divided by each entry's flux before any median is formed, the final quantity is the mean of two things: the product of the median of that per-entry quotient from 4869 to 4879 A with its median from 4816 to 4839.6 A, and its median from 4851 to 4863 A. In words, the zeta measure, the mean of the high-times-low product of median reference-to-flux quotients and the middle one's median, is 1.10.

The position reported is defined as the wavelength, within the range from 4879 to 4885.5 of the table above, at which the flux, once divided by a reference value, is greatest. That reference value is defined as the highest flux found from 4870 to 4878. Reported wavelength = 4884.95 A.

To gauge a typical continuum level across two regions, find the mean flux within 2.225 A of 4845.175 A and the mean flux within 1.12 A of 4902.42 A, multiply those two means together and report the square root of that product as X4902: 10.4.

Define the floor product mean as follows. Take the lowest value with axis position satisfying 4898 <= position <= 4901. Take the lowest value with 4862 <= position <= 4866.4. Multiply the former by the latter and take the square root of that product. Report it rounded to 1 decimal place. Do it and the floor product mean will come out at 8.4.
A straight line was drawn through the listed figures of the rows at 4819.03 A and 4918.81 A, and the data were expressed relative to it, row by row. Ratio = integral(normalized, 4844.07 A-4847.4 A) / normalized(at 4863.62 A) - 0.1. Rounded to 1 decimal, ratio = 2.6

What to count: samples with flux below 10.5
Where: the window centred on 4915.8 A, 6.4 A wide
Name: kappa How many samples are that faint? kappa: 4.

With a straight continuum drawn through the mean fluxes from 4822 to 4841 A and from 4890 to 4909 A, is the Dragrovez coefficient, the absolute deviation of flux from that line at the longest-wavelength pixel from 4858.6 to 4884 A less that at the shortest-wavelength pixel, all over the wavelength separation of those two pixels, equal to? 0.02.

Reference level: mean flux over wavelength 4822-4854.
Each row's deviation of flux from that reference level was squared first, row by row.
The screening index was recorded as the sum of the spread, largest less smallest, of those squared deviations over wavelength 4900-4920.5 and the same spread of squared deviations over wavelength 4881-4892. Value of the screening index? 35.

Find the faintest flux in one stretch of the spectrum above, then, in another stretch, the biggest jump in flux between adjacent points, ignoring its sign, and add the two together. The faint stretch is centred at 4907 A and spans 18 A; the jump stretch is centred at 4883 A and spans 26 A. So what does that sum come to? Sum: 15.0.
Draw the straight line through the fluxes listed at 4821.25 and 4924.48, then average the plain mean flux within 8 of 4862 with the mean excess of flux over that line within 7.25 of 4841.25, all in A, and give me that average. 4.10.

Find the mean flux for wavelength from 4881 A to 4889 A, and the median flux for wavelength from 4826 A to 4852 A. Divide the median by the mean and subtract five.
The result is -3.91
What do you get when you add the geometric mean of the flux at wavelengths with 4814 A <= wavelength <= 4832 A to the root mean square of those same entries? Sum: 18.79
